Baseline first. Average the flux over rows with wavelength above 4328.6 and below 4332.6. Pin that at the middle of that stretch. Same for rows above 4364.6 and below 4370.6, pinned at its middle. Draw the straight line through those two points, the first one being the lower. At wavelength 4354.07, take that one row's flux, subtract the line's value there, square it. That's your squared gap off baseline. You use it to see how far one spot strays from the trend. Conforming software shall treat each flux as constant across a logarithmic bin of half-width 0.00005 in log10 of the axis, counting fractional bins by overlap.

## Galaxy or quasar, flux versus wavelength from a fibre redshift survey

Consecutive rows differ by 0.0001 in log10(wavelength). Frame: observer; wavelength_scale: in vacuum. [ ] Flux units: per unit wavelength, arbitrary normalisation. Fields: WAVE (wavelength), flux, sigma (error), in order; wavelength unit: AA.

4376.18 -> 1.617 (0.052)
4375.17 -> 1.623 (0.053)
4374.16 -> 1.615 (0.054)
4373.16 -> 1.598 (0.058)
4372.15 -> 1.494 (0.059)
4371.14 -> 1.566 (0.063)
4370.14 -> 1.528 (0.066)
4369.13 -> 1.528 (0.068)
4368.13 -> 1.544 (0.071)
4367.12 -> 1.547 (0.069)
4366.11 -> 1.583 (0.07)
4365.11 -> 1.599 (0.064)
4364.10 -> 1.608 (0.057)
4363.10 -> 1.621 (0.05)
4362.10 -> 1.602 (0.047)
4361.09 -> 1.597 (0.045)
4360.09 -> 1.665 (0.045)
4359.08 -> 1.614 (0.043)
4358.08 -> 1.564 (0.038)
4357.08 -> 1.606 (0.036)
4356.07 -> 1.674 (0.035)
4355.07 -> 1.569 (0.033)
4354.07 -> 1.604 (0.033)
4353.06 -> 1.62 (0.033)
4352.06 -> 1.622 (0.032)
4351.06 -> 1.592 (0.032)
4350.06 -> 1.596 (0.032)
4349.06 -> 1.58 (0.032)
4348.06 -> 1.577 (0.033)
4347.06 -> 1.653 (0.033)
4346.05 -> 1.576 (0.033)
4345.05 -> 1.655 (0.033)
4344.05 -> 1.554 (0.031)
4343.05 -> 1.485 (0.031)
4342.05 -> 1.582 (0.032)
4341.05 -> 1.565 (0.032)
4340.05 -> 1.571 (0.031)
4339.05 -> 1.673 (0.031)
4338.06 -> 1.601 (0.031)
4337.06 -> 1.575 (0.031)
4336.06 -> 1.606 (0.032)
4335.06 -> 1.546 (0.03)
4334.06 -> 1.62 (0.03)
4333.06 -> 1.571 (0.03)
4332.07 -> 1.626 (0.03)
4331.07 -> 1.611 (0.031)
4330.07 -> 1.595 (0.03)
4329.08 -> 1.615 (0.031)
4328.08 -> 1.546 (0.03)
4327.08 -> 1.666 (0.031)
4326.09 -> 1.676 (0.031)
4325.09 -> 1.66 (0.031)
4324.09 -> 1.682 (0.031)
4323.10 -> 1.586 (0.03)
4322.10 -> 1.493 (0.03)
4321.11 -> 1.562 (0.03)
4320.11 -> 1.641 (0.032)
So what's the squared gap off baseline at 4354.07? 0.001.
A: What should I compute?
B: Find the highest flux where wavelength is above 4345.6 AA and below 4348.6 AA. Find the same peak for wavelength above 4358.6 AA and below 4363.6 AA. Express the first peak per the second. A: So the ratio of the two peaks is 0.99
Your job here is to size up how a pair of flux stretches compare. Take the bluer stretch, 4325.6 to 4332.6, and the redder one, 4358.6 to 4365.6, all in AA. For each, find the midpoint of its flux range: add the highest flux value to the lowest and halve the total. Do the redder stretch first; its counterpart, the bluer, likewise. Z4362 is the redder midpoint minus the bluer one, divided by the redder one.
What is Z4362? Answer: 0.012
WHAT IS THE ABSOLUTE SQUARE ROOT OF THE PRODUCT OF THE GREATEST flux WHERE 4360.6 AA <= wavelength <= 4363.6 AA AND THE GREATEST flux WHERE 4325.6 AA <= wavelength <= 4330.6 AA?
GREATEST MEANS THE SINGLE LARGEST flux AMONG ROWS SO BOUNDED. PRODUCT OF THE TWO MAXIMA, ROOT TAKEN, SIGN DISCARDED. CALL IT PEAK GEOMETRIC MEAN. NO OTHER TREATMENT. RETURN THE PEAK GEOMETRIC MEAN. 1.65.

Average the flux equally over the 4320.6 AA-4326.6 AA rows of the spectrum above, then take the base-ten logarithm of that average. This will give 0.207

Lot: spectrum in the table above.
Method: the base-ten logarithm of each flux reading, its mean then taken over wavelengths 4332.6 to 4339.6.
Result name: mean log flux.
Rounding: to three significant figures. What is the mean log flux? 0.204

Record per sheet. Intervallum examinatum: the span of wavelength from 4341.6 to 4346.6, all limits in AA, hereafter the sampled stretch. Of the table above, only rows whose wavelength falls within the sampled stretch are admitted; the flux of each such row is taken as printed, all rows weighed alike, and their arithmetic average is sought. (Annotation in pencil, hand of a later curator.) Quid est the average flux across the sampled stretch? 1.57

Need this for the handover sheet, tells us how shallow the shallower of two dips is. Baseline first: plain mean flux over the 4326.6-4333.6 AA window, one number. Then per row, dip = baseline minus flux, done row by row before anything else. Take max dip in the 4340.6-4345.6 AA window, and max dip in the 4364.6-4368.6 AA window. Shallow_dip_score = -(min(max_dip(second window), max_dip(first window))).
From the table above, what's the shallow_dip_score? -0.060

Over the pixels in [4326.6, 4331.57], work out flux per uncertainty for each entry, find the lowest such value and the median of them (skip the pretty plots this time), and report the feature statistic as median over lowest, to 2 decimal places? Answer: 1.01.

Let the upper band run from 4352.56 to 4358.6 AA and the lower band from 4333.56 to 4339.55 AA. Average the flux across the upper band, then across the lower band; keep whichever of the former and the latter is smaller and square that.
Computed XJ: 2.57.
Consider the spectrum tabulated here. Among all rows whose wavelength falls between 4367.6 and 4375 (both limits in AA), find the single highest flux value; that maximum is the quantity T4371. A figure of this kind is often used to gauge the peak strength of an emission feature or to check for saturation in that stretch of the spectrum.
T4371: 1.615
